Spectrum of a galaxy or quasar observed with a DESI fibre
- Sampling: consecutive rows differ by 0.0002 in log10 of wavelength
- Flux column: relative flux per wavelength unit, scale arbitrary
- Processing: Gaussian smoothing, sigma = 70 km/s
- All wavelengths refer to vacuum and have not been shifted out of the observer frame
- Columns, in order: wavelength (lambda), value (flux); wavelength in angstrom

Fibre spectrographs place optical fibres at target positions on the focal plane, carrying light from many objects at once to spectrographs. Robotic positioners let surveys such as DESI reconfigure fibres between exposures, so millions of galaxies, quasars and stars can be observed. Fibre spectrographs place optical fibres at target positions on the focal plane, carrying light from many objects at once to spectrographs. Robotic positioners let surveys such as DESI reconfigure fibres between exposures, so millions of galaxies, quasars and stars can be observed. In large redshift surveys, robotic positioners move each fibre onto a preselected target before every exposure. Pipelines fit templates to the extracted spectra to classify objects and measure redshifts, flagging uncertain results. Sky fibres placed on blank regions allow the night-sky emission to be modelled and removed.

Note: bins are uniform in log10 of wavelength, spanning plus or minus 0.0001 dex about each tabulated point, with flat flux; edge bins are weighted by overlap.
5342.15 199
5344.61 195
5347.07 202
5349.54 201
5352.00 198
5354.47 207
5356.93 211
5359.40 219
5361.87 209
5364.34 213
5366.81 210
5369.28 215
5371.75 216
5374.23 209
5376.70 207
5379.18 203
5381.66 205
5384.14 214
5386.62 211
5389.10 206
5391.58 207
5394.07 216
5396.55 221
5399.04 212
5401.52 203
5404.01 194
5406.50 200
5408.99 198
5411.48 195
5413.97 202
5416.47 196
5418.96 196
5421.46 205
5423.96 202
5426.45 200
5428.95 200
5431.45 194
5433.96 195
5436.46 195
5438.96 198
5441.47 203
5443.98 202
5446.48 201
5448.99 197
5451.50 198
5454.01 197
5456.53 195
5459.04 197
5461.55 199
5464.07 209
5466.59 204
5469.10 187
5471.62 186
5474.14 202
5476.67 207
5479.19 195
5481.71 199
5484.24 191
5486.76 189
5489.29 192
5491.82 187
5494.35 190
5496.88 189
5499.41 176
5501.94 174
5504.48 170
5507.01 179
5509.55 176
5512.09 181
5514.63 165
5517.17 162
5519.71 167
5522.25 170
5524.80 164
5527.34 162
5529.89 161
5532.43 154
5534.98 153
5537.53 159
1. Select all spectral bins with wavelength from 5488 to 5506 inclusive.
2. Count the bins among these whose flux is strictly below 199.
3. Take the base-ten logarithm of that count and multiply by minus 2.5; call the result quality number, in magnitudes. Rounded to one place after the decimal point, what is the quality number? -2.1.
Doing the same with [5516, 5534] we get -2.1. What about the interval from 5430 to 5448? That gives -1.5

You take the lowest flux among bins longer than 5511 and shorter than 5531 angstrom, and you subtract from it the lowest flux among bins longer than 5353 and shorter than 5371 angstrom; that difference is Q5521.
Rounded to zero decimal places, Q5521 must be -46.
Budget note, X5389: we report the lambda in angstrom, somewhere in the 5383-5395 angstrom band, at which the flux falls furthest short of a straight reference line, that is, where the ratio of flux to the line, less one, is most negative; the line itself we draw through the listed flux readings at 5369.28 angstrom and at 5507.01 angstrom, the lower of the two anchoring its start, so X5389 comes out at 5389.10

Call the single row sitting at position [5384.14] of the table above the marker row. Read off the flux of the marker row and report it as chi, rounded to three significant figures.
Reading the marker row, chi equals 214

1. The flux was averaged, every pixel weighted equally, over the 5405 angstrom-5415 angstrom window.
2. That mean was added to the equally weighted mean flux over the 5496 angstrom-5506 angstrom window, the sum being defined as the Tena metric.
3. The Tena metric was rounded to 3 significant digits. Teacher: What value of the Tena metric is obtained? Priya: 376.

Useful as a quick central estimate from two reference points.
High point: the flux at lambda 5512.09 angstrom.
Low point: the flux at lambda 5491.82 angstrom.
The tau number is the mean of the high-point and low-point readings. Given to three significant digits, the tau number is 184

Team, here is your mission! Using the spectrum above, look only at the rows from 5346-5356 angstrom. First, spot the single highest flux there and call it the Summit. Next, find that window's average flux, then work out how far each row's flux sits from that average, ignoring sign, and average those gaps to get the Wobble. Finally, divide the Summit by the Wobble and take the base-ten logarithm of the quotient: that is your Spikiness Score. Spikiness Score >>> 1.92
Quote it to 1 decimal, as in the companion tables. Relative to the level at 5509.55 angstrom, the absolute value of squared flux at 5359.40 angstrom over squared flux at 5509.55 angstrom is 1.5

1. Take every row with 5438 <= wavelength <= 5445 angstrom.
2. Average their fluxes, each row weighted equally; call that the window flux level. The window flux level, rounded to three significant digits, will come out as 201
